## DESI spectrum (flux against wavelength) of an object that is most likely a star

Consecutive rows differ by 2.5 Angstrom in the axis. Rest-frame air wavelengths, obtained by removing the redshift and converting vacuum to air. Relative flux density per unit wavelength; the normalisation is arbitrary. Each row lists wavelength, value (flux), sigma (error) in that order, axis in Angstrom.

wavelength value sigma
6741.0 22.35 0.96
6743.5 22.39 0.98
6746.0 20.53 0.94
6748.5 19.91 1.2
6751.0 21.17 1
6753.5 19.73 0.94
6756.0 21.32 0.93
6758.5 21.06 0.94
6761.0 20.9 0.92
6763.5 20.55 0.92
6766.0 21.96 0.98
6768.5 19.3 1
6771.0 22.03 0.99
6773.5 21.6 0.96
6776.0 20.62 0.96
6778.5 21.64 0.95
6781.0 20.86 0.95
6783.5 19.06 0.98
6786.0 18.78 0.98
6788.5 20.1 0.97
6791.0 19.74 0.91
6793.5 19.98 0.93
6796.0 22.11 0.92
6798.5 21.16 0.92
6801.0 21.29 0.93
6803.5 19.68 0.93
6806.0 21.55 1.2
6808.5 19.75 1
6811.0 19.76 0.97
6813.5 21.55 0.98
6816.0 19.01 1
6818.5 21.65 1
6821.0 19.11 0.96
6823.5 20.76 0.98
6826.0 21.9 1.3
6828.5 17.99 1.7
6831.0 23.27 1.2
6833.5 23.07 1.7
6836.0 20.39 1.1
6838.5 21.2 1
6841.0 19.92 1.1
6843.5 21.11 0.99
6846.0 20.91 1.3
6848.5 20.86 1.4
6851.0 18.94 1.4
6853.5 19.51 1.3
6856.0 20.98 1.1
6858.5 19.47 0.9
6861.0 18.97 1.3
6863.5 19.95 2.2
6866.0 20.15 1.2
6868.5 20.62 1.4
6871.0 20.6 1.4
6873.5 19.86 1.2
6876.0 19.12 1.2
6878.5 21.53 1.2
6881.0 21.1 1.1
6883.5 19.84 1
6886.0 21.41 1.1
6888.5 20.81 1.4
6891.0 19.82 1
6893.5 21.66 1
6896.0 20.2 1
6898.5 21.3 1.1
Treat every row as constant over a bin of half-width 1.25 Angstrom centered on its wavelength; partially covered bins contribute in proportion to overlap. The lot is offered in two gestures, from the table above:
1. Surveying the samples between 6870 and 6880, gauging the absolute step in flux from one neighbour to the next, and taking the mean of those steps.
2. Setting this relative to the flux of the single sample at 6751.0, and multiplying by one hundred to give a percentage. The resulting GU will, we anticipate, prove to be 6.1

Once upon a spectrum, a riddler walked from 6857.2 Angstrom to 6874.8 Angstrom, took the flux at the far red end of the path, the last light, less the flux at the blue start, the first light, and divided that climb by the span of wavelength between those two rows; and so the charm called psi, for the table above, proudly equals 0.026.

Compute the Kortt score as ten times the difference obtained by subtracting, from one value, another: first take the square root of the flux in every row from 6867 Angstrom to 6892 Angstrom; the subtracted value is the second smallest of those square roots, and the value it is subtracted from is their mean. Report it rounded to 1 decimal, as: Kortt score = 0.7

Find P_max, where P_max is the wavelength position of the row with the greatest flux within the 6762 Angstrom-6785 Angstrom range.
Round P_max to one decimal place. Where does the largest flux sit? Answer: 6771.0 Angstrom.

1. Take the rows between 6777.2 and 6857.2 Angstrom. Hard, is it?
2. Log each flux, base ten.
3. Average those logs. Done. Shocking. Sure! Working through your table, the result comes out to 1.31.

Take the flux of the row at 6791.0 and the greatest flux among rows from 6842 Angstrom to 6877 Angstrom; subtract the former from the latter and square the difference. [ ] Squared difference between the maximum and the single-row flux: 1.9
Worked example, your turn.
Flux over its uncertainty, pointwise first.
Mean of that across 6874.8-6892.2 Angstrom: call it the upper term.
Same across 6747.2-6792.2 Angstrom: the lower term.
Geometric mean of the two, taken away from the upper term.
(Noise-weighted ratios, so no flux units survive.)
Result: -1.5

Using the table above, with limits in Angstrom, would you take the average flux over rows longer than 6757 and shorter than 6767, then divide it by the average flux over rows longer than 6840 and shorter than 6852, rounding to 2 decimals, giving 1.04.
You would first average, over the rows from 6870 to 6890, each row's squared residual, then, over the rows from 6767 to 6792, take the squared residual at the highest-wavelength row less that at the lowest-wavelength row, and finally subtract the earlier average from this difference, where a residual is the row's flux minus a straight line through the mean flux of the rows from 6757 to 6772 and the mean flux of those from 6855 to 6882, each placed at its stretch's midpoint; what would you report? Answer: -2.4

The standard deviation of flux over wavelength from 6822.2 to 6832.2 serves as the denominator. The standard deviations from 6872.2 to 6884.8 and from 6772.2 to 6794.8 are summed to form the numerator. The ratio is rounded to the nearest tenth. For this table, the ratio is 0.9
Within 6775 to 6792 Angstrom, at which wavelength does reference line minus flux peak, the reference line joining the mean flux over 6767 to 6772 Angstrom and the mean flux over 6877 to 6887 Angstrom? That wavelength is 6786.0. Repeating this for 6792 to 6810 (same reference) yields 6803.5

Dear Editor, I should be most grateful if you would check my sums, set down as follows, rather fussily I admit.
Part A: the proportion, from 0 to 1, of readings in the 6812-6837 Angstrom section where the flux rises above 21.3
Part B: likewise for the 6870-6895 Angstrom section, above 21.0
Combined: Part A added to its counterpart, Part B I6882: 0.9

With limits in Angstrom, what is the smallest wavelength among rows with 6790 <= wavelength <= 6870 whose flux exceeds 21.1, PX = 6796.0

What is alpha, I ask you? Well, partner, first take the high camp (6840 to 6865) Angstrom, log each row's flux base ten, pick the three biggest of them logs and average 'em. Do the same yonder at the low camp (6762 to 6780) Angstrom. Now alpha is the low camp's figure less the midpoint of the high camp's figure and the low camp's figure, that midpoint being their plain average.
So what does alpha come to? 0.0089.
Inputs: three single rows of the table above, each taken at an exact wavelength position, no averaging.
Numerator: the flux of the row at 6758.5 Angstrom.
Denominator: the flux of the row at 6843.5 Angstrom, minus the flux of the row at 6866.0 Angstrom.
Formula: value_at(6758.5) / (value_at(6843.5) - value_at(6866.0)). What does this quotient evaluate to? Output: 22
